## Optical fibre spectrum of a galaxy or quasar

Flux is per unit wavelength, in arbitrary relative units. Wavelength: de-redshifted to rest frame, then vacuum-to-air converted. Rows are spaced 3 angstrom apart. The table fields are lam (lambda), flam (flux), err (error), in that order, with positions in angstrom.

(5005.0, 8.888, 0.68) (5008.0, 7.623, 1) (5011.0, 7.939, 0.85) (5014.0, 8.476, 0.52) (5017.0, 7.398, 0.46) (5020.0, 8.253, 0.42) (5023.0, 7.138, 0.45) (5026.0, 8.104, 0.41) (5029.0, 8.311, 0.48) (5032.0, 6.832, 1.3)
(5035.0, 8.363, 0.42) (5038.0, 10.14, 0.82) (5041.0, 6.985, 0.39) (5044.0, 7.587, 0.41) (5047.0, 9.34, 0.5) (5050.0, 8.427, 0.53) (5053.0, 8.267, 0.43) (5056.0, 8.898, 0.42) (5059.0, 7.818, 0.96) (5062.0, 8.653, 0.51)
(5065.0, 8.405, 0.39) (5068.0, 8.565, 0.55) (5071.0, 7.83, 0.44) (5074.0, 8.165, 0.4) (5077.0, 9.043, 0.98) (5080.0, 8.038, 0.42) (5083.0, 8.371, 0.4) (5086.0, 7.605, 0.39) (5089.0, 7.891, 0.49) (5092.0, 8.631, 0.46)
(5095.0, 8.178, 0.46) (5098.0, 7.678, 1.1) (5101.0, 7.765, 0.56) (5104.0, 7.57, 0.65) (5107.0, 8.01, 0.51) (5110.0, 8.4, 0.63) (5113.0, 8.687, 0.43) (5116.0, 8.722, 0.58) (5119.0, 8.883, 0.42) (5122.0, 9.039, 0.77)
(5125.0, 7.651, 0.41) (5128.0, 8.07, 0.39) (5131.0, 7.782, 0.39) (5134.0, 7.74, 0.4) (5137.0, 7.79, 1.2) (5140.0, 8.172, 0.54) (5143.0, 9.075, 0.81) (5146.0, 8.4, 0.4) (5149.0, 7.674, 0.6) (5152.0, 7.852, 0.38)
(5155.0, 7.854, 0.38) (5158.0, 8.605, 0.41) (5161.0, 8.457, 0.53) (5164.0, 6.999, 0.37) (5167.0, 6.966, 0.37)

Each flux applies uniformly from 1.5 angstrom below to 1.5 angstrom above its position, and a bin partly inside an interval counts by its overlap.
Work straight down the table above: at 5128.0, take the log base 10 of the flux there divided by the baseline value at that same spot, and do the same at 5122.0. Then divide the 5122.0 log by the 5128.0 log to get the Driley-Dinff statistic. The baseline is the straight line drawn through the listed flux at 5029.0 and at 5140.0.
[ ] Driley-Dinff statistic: -6.8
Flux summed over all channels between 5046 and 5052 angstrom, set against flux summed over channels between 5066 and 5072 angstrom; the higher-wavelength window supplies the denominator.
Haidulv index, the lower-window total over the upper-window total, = 1.08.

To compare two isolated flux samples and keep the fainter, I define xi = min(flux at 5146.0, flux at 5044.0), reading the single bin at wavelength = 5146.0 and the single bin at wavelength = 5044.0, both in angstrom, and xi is 7.59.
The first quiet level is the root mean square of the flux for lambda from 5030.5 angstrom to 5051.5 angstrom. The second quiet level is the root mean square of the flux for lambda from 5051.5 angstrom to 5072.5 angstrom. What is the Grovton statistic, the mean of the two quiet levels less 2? 6.34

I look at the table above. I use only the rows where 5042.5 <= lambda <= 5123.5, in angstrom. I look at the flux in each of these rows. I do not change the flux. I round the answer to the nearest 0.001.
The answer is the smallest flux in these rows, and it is 7.570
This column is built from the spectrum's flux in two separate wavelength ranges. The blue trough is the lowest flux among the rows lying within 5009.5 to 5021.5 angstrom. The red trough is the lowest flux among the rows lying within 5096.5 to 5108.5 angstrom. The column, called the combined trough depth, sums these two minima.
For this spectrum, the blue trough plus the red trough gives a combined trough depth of 15.0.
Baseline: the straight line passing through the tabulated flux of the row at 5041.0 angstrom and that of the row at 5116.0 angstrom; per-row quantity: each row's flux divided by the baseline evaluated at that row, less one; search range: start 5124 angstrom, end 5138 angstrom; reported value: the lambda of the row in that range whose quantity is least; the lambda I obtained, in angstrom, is 5137.0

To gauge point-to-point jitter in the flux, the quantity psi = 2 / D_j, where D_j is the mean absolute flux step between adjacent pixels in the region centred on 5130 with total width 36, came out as 4.9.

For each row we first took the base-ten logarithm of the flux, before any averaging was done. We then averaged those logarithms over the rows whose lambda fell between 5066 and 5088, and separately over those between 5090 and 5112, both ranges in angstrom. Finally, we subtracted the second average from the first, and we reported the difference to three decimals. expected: 0.010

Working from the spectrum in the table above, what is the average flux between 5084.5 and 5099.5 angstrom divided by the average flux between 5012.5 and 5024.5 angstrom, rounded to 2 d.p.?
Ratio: 1.02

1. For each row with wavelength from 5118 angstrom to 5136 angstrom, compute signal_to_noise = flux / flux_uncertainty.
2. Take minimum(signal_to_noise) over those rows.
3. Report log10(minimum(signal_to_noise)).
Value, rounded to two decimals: 1.07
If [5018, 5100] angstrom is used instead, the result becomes 0.72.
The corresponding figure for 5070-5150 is 0.81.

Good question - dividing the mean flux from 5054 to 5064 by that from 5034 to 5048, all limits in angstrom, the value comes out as 1.00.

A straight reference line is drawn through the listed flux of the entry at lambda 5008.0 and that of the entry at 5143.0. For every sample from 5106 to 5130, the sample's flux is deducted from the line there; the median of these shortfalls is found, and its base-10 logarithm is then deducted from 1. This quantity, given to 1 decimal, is 1.7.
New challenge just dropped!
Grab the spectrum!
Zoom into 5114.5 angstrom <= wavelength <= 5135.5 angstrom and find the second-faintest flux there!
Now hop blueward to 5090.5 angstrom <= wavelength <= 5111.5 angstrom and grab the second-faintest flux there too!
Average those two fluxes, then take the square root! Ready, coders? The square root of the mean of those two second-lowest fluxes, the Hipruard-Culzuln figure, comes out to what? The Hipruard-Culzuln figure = 2.78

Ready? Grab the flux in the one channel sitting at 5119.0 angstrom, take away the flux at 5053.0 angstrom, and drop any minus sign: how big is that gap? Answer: 0.62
